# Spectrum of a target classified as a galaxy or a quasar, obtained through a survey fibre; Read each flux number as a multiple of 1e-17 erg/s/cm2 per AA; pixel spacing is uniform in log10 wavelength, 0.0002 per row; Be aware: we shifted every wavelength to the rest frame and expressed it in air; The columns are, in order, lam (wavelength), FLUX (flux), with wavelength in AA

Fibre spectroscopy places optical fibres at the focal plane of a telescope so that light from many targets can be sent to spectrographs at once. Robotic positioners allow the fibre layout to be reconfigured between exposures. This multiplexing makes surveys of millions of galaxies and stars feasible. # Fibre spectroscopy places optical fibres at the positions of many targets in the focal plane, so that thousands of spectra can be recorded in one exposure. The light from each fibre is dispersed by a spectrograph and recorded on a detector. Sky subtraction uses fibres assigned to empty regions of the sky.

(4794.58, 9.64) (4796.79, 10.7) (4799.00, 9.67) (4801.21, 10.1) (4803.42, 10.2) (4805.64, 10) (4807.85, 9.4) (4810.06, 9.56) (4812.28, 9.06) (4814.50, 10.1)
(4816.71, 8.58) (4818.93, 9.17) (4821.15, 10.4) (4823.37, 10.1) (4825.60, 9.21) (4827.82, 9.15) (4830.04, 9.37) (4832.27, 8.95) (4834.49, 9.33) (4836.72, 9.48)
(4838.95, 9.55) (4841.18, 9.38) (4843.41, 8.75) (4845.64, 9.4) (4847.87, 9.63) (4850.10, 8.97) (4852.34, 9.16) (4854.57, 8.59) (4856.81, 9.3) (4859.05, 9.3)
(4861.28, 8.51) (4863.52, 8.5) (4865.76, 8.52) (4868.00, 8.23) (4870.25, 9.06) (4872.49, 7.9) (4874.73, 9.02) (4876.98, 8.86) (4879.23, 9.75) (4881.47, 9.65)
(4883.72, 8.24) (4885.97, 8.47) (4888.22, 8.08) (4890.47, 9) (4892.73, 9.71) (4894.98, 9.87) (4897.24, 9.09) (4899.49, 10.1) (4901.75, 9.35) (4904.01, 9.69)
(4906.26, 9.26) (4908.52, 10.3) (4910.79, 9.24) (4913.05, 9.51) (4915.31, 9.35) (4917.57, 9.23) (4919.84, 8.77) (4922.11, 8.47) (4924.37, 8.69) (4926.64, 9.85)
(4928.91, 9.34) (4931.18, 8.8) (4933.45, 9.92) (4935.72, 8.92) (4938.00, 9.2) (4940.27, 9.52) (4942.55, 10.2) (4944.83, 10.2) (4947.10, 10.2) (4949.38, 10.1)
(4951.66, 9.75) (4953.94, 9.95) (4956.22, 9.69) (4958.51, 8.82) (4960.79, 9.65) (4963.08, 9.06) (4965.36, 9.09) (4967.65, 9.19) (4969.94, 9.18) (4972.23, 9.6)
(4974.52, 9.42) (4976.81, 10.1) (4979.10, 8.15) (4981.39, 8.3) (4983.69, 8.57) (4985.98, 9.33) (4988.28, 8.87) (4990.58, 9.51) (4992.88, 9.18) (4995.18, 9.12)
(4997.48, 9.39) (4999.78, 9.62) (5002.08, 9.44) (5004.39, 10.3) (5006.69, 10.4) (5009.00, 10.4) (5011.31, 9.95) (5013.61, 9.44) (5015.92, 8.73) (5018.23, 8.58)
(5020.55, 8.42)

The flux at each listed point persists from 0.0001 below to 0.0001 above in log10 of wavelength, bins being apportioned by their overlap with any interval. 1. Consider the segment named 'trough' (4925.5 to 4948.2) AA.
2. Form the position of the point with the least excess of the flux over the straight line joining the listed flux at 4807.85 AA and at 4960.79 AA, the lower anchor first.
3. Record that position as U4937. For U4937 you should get 4931.18 AA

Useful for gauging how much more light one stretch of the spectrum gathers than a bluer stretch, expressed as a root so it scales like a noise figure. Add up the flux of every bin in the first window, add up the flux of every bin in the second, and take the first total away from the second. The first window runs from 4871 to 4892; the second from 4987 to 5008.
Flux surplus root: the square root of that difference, 2.6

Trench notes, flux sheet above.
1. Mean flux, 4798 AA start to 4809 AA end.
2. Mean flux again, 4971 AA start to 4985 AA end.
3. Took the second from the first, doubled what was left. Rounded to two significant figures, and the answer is 1.7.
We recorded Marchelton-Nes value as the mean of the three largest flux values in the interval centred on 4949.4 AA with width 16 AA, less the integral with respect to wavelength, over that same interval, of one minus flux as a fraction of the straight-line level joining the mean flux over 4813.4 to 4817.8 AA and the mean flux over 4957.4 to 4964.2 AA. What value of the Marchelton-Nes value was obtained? 11.6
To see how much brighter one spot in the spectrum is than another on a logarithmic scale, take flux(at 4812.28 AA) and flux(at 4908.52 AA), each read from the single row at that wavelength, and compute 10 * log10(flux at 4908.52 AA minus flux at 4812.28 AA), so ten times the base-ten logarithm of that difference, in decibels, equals 1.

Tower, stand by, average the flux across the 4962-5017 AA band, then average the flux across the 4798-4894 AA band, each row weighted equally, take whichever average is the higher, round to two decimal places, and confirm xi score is 9.35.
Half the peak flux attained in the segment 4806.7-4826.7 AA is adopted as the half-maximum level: 5.20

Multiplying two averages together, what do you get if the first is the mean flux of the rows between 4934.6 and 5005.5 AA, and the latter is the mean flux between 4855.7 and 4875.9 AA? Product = 82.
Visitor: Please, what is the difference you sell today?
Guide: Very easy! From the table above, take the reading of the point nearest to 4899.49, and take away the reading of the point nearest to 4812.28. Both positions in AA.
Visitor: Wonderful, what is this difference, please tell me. 1.0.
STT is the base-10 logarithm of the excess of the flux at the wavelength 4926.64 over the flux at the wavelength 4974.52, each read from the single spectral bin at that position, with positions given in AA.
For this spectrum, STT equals -0.4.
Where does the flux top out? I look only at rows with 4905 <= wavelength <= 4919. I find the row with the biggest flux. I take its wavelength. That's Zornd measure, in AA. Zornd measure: 4908.52 AA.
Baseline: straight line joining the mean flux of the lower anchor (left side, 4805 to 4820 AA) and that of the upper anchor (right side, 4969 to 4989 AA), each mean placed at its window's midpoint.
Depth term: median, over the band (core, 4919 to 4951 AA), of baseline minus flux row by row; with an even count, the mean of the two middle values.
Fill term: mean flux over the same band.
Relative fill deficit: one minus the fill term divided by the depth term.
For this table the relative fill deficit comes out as 35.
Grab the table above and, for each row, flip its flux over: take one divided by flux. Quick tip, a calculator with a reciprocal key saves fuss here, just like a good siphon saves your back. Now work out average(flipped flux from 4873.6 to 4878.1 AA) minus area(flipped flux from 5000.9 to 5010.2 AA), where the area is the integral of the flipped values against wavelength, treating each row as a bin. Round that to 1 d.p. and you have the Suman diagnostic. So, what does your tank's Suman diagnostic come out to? -0.8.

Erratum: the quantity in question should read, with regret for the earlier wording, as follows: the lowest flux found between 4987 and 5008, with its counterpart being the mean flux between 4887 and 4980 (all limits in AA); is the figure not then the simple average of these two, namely 9.14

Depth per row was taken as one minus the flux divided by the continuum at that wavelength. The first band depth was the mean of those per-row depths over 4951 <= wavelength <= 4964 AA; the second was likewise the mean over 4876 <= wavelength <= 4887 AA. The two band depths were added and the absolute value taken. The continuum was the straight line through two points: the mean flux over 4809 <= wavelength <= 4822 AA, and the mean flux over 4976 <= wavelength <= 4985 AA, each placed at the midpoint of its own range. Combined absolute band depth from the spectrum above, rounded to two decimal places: 0.05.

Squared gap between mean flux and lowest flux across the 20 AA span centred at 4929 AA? 0.4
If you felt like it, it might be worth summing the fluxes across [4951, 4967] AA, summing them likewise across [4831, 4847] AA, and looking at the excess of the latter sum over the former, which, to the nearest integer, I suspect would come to -1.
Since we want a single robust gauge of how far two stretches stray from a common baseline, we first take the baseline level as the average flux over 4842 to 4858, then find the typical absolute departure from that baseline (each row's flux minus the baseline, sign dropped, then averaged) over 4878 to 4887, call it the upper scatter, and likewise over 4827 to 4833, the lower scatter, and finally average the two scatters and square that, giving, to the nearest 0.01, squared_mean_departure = 0.17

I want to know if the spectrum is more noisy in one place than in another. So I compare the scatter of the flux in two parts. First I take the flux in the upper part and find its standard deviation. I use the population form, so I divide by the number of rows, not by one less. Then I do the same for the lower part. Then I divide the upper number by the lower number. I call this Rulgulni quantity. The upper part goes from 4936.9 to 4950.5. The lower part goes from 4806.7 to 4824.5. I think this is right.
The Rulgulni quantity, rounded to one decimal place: 0.7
